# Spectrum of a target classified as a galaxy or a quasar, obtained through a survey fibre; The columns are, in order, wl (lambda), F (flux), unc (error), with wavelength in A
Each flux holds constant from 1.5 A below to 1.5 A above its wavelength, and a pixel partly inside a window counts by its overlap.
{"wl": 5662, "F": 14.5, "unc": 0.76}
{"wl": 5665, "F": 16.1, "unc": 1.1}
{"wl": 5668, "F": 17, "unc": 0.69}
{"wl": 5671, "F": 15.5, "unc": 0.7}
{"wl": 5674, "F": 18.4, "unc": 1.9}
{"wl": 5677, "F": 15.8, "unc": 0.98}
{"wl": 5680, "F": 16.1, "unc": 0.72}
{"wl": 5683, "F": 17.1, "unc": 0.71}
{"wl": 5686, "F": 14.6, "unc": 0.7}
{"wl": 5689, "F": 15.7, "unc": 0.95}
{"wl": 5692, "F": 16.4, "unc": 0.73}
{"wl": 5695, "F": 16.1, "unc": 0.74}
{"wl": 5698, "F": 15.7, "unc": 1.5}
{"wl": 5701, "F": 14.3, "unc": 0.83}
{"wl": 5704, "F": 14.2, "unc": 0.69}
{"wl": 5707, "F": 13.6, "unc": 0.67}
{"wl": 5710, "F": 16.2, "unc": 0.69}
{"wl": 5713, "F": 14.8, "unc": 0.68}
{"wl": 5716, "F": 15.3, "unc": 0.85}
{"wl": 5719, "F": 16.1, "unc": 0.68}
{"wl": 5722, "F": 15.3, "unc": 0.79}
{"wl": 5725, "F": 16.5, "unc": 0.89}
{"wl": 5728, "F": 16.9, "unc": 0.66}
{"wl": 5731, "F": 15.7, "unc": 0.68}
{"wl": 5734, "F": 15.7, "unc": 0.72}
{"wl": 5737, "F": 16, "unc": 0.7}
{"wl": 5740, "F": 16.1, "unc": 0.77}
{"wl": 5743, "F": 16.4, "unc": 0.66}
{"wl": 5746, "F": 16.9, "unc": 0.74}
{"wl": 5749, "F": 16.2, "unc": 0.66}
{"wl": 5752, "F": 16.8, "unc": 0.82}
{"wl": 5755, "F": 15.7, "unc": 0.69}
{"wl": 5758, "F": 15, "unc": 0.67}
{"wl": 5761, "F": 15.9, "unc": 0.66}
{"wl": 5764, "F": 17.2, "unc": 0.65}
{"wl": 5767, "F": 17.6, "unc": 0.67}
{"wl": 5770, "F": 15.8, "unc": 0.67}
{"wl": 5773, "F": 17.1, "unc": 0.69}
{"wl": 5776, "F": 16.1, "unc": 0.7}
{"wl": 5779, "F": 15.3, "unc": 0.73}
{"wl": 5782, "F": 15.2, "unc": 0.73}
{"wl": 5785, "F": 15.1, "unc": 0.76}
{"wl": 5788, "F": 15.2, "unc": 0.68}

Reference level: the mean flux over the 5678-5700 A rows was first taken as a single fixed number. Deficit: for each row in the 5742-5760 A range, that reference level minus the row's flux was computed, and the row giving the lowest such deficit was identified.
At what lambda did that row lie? 5746 A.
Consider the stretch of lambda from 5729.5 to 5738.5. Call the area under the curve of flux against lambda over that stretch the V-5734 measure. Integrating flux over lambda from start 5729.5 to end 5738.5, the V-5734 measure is 142.2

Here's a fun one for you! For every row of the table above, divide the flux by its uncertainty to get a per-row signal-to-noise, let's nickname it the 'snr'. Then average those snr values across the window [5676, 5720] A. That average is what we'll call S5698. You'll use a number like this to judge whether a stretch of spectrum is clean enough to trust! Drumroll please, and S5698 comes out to 20.0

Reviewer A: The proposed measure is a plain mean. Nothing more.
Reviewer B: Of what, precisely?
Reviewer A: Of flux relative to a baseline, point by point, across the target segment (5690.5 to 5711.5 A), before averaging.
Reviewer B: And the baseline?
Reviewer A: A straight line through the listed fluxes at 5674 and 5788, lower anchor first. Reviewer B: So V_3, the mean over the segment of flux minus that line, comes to -2.4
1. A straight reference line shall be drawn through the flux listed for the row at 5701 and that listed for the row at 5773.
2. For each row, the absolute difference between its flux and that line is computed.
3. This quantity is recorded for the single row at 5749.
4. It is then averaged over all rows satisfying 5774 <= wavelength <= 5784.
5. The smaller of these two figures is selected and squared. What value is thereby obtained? 0.0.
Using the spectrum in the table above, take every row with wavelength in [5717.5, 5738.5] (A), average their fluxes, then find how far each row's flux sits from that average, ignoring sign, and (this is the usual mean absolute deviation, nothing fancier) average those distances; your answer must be 0.4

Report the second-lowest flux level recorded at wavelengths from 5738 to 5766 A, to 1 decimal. 15.7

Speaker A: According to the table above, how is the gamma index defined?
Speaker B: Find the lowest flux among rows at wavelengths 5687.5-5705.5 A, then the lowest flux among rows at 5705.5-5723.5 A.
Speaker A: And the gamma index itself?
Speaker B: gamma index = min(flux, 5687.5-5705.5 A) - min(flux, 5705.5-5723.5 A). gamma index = 0.6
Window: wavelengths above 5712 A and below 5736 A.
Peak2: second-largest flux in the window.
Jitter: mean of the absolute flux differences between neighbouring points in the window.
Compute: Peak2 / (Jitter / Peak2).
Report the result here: 389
